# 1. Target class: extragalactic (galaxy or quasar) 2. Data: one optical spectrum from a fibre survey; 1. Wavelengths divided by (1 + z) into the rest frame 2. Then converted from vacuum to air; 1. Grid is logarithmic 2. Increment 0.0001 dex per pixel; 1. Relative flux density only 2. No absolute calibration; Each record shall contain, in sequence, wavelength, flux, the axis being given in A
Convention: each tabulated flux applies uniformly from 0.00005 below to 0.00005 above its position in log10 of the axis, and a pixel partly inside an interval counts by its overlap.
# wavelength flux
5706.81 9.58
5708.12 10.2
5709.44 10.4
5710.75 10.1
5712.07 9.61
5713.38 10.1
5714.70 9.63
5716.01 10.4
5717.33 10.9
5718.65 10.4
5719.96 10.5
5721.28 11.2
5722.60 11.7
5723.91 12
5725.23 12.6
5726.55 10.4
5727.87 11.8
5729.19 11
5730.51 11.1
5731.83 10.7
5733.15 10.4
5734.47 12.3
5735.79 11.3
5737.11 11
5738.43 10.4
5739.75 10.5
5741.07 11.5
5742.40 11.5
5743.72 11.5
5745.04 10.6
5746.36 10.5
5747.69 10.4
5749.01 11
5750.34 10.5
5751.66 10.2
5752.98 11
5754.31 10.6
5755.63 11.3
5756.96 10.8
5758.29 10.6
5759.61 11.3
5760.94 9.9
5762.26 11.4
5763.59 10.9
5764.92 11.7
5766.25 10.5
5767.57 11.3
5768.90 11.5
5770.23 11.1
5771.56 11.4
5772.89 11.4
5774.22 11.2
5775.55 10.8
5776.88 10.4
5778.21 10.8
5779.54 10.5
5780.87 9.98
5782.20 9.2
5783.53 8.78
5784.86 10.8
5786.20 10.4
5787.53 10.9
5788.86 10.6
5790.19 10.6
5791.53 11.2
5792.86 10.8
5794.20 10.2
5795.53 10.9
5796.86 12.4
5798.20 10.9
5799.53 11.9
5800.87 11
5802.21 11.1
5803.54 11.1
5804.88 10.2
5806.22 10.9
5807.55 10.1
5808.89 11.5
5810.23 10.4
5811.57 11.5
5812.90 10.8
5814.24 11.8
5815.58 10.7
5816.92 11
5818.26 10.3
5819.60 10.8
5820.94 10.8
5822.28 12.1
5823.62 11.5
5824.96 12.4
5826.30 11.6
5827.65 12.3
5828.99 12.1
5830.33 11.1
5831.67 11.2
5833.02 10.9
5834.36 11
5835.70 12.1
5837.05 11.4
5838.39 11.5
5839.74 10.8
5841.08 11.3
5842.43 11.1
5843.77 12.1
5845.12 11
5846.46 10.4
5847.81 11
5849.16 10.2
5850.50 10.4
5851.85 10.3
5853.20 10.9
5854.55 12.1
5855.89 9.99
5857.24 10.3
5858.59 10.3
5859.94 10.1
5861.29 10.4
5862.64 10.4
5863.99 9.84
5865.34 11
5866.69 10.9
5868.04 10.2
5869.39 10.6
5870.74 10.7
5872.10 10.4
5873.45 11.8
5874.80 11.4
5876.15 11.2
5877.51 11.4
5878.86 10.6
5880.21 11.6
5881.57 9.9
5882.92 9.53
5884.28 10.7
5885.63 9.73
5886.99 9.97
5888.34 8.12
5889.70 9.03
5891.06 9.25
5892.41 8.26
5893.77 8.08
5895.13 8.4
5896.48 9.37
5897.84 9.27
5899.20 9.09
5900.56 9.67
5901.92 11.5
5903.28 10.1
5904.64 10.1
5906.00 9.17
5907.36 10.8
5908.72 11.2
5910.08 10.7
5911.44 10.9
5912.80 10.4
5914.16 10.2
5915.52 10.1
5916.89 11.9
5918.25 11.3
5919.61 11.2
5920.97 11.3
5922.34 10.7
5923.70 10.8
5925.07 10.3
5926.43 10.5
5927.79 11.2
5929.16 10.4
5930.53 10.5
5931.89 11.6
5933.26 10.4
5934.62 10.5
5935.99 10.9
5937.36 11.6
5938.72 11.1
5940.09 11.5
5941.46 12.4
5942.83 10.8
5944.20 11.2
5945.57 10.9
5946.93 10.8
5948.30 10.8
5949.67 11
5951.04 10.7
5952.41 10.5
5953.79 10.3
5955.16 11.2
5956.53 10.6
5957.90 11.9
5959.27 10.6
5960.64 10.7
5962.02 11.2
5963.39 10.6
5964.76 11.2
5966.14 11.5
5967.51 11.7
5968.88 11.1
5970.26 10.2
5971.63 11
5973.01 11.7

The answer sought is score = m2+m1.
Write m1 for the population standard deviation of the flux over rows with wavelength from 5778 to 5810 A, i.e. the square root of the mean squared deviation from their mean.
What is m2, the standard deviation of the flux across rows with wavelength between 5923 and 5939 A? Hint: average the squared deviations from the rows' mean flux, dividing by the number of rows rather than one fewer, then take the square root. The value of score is 1.2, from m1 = 0.74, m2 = 0.45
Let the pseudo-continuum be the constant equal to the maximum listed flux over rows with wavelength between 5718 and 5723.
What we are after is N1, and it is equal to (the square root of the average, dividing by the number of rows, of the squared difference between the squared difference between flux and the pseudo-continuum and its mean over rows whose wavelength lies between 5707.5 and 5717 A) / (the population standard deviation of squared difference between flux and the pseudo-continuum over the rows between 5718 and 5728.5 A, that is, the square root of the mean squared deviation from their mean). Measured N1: 1.5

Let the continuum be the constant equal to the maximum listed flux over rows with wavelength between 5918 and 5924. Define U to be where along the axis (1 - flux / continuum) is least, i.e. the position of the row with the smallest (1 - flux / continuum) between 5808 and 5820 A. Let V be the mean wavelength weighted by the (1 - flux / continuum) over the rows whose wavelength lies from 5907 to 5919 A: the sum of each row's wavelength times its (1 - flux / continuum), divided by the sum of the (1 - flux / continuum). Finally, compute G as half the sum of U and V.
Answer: 5863.2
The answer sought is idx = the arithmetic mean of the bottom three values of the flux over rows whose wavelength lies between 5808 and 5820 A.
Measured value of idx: 10.5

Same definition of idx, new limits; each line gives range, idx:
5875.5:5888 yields 9.7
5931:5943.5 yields 10.6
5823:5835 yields 11.0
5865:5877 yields 10.4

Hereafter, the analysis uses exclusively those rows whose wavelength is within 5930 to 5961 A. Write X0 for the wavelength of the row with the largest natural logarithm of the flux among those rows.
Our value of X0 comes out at 5941.46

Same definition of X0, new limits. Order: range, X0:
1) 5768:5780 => 5768.90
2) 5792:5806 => 5796.86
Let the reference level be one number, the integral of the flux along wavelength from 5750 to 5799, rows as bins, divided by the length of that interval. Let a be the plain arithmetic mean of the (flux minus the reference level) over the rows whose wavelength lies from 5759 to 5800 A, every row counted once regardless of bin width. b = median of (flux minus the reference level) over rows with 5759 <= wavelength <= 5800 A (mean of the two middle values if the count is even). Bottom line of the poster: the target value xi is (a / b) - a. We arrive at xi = 0.3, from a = 0.04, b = 0.1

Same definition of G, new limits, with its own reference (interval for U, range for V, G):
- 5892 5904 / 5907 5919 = 5907.0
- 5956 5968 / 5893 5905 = 5927.8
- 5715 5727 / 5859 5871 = 5795.0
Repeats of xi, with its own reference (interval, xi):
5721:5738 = 0.8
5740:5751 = 9.6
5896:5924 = 4.1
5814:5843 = 0.7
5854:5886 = 0.7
